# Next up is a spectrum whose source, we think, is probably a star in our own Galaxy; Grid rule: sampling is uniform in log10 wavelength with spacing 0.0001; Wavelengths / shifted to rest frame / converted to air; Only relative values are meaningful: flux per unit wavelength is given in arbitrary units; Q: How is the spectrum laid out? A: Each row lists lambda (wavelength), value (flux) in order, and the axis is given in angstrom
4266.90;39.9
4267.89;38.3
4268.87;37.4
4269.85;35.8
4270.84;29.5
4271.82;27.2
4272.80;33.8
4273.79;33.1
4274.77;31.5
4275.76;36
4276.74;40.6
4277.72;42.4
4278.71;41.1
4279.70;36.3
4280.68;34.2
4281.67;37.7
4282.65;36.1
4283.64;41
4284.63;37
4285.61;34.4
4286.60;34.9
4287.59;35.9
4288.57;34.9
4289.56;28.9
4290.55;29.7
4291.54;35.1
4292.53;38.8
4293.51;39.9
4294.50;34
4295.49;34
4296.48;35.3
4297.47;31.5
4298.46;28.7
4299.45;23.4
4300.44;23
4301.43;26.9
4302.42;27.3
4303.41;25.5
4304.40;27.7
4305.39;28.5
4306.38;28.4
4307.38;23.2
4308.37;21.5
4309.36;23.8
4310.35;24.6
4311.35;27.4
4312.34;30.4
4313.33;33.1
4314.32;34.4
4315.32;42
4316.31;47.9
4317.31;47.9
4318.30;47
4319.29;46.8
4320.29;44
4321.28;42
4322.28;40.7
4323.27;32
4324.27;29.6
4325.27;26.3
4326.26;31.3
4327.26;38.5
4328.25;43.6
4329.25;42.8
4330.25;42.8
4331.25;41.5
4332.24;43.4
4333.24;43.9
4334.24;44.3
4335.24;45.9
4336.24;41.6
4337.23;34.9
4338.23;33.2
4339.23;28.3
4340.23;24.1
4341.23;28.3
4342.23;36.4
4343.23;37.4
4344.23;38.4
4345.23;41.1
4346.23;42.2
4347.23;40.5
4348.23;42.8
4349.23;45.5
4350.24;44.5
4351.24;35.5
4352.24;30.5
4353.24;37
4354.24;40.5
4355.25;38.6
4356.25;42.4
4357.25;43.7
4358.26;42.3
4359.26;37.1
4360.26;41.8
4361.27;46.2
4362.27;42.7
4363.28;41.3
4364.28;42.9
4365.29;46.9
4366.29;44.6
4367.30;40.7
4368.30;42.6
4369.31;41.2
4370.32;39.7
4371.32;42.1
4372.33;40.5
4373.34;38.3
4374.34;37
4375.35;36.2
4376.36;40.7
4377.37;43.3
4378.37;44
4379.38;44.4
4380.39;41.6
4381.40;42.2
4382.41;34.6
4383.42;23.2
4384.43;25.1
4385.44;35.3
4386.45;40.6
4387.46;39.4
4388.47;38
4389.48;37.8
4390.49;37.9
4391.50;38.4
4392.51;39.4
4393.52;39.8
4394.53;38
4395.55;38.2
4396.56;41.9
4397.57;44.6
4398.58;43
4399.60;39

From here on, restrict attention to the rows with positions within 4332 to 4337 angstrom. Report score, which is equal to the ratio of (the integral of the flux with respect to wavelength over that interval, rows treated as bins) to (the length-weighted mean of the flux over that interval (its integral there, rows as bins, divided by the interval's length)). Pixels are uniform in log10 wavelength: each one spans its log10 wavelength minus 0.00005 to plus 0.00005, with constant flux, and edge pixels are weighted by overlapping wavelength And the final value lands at 5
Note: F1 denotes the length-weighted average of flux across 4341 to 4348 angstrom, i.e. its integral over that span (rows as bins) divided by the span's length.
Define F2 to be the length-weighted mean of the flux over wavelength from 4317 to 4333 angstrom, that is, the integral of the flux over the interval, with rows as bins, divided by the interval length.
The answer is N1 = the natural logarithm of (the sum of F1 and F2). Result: 4.36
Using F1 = 38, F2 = 40.0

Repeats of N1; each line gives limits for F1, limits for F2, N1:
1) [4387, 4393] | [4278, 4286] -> 4.33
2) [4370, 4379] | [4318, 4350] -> 4.37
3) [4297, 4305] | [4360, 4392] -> 4.20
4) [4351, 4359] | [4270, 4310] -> 4.27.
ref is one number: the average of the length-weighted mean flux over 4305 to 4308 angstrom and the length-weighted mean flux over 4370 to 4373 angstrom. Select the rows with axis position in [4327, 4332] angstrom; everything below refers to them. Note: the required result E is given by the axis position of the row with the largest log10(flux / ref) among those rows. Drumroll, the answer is 4328.25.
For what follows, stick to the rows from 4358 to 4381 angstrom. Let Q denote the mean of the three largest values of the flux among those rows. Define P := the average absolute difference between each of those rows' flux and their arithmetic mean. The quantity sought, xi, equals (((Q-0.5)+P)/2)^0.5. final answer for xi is 4.87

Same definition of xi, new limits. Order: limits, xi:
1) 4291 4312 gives 4.57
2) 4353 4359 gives 4.71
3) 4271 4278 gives 4.65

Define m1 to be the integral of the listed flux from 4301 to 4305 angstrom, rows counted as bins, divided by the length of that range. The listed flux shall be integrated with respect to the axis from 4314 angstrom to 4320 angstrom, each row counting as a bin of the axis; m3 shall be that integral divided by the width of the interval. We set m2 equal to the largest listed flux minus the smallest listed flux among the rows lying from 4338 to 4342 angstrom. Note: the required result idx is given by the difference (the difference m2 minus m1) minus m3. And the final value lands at -62.4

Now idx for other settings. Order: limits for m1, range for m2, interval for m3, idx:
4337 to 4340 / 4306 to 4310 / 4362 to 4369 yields -67.3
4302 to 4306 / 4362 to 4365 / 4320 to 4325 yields -62.6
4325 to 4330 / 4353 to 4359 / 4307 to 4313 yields -56.0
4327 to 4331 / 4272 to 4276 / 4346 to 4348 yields -79.0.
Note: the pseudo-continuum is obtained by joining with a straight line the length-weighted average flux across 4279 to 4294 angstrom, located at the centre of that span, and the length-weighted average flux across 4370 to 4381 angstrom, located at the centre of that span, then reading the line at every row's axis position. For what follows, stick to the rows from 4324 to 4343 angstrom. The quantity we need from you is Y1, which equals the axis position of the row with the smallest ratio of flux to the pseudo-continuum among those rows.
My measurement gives 4340.23 angstrom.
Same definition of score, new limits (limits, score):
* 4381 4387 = 6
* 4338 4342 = 4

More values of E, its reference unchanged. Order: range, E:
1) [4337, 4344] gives 4343.23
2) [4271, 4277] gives 4276.74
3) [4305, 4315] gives 4314.32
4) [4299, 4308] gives 4305.39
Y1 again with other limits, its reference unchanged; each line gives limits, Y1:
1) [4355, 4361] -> 4359.26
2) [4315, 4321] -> 4315.32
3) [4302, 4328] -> 4308.37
